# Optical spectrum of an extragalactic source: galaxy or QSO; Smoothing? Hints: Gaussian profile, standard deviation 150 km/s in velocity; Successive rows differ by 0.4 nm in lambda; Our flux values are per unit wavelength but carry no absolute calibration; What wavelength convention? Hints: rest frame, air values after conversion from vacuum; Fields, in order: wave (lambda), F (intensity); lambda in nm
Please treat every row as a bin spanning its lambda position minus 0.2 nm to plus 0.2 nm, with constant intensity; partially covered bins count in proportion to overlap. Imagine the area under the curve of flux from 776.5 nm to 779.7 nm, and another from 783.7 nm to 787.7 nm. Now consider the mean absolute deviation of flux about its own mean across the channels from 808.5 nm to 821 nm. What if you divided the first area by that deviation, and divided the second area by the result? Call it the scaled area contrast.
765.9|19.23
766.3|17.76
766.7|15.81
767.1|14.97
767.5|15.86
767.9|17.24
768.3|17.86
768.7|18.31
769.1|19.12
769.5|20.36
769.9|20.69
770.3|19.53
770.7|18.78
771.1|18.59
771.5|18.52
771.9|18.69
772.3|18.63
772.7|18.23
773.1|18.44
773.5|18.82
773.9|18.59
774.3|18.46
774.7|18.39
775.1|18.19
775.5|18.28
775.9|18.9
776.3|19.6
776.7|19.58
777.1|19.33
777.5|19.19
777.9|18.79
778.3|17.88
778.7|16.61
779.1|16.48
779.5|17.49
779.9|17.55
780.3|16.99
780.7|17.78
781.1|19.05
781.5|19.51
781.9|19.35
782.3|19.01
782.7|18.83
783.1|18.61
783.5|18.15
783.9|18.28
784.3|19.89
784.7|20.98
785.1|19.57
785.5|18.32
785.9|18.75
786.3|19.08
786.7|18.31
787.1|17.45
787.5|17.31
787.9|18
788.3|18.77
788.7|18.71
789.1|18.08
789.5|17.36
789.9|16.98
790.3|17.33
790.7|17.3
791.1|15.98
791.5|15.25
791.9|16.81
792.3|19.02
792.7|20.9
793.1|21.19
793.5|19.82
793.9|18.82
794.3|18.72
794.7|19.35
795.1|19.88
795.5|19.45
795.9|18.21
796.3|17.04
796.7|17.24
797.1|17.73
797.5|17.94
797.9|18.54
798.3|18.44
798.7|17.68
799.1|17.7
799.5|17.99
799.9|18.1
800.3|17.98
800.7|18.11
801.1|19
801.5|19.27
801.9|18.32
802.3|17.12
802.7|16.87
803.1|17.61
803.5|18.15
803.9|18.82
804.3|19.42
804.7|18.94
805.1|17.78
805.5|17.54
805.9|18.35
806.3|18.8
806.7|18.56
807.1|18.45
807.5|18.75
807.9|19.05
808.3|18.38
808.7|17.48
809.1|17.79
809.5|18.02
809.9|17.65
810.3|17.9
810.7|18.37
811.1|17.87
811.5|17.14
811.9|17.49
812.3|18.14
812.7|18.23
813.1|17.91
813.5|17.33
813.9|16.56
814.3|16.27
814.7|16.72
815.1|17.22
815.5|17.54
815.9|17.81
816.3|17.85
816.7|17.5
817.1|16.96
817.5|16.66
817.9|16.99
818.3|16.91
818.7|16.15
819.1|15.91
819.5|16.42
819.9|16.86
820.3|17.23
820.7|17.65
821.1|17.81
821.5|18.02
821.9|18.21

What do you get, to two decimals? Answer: 0.69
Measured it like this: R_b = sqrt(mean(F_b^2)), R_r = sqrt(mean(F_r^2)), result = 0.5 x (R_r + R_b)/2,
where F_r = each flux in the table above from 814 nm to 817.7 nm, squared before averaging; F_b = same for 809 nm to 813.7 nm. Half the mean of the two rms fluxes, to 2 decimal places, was 8.75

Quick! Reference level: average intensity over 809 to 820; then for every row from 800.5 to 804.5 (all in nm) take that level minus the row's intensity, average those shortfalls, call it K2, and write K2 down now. -0.98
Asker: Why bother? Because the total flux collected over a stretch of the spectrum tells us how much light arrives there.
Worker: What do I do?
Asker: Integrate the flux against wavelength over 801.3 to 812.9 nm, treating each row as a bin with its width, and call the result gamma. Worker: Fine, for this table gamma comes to 211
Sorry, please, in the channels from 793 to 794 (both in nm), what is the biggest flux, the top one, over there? 21.19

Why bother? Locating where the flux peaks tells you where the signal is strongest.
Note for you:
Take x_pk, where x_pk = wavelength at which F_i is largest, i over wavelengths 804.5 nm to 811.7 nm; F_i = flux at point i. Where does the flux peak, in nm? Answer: 807.9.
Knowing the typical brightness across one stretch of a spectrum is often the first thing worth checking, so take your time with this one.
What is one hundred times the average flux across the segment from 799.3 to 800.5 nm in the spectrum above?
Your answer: 1802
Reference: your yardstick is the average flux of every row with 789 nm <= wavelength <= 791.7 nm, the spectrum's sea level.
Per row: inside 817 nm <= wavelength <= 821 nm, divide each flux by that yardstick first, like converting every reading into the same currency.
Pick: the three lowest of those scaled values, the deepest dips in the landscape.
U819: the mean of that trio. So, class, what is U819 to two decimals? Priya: 0.96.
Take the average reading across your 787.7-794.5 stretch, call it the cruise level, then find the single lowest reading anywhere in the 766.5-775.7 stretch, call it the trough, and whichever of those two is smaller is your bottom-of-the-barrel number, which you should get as 15.0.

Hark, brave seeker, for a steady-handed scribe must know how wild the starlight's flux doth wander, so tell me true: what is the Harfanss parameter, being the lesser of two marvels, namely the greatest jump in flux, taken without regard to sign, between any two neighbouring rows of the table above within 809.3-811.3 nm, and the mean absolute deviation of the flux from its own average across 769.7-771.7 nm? 0.5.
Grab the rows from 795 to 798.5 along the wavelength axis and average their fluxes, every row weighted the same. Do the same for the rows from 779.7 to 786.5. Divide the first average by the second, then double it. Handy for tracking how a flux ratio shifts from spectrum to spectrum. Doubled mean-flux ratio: 1.94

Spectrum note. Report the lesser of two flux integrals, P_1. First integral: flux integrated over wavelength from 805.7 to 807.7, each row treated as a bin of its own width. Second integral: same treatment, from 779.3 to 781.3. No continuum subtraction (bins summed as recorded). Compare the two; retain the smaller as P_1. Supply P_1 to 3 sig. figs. 35.5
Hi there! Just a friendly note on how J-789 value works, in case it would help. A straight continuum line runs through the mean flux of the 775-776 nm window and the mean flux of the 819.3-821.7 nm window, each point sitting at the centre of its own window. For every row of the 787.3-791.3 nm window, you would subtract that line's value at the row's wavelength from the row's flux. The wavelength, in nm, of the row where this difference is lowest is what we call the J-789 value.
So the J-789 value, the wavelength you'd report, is 791.1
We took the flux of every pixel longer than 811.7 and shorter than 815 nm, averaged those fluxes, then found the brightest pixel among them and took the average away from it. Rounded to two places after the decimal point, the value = 0.90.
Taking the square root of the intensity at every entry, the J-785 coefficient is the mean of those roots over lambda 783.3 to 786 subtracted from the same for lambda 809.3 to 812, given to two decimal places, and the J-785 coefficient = -0.16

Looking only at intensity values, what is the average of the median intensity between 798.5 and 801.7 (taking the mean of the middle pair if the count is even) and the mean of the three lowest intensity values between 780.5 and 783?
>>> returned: 18.3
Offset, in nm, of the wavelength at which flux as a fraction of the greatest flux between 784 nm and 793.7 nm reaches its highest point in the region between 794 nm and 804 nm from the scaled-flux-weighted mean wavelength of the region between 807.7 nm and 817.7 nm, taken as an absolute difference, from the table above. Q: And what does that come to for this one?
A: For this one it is 17.54 nm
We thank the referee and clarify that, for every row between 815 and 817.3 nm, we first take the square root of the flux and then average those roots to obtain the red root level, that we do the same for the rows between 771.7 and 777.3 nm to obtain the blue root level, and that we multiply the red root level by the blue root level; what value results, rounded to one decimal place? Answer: 18.1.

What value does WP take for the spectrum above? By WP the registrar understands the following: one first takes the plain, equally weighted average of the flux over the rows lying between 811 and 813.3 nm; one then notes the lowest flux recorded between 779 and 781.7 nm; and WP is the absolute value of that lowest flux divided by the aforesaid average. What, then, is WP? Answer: 0.93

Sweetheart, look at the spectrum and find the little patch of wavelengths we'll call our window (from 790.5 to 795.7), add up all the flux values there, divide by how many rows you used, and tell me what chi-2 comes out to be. 18.7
